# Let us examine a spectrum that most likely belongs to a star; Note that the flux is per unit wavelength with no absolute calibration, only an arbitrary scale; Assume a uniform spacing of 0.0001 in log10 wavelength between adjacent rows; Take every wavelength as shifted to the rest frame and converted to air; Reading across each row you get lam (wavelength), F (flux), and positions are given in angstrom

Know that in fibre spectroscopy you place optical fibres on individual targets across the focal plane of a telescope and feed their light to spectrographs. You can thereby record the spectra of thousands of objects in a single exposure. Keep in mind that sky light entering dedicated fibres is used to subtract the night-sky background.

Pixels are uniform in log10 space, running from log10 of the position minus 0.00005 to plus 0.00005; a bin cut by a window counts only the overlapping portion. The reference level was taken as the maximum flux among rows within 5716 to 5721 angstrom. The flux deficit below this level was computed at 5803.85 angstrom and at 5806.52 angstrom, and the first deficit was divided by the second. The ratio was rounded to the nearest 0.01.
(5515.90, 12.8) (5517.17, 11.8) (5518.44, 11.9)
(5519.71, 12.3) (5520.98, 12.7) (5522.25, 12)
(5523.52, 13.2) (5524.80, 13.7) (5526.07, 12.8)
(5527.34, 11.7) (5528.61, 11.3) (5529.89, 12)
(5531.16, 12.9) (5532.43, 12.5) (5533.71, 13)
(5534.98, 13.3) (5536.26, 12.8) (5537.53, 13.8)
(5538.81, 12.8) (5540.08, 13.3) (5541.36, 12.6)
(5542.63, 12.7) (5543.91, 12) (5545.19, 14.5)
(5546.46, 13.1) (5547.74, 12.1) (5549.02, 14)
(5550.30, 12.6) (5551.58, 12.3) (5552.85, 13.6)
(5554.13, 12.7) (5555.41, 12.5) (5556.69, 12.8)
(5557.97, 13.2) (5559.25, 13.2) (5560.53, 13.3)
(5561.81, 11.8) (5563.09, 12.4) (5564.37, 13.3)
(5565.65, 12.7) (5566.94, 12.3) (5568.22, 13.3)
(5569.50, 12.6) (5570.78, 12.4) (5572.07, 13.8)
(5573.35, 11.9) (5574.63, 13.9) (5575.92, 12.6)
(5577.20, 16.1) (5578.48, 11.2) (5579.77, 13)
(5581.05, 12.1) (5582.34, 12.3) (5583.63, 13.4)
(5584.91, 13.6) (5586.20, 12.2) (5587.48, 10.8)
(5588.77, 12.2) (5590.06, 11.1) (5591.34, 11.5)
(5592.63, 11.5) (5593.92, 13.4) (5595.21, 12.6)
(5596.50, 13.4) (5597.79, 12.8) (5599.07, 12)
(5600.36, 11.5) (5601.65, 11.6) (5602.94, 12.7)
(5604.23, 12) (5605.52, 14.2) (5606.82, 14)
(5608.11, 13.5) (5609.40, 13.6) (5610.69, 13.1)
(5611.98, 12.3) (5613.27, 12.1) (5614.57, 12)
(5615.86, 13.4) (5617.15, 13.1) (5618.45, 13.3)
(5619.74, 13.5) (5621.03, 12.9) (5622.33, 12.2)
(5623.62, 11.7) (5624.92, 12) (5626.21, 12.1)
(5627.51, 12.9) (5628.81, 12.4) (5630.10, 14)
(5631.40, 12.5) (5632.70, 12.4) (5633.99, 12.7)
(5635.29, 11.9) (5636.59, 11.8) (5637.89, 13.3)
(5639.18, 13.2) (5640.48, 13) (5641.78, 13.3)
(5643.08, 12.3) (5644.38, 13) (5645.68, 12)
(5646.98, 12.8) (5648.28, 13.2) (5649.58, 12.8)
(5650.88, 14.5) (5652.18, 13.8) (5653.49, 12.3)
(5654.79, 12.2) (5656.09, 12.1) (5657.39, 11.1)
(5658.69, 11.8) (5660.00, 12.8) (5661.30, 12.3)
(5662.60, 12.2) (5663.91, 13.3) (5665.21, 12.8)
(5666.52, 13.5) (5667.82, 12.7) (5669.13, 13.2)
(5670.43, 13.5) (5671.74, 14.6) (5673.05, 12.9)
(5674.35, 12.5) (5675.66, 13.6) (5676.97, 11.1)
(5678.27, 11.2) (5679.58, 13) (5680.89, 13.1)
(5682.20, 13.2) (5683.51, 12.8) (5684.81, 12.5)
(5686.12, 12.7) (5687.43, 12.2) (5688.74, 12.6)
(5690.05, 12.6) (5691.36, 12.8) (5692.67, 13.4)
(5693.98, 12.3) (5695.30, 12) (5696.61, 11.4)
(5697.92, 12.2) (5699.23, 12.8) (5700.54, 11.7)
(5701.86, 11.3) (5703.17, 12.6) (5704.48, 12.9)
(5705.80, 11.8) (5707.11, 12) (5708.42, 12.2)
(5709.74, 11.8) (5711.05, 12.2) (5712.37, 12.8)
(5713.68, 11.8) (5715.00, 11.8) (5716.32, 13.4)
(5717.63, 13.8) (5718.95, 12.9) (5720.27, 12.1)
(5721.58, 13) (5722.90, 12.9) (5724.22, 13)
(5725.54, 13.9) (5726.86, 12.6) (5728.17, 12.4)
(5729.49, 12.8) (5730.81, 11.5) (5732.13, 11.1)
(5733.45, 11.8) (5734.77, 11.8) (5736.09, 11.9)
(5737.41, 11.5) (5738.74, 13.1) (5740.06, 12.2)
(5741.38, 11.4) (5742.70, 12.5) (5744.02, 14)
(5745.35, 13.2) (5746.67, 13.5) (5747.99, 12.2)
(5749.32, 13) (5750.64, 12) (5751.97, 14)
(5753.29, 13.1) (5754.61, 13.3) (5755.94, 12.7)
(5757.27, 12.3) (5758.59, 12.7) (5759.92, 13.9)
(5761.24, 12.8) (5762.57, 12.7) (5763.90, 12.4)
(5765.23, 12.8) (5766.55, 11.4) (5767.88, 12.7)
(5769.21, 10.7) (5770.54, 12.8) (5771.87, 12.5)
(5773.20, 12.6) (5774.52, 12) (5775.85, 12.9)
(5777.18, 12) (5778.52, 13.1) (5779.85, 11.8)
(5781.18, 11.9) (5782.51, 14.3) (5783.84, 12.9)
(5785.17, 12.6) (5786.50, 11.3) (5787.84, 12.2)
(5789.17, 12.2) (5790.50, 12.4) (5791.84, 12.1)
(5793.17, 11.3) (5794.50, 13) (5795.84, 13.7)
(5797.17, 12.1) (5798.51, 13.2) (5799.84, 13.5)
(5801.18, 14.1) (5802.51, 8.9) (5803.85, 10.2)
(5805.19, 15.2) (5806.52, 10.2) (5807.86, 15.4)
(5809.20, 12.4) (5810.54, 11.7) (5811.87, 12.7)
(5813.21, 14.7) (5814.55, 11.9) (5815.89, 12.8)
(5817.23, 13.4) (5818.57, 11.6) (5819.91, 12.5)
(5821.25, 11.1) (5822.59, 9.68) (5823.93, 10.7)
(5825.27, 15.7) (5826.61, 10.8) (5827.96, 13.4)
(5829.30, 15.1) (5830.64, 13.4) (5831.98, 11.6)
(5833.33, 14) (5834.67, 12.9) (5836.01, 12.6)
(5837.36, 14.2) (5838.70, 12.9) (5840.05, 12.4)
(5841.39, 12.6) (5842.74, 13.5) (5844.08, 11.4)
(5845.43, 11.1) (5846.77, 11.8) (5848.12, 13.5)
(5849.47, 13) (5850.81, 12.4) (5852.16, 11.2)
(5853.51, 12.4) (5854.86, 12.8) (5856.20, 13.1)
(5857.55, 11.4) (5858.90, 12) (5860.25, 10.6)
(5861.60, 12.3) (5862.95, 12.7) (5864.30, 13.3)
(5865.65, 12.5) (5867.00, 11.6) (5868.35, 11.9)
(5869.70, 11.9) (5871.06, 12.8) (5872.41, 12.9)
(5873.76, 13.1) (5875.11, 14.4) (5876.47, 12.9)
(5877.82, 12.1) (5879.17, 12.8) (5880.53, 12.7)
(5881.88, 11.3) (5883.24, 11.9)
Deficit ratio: 1.00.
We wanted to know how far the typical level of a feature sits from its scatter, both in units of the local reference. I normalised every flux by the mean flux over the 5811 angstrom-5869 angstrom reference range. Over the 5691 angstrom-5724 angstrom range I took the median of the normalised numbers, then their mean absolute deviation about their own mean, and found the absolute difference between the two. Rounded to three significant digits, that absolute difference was 0.932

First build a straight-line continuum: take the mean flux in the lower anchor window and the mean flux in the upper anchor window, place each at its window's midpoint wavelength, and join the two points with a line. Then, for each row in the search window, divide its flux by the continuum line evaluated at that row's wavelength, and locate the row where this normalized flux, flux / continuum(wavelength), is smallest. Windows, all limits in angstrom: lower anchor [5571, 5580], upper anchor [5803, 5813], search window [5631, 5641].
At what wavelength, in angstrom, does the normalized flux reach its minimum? 5636.59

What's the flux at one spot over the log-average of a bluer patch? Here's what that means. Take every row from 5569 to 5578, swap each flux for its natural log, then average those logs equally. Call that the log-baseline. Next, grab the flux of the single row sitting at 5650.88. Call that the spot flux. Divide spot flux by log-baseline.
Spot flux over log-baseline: 5.6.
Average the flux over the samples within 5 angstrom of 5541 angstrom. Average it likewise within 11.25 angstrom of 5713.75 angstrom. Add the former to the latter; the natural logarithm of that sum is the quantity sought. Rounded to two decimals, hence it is 3.24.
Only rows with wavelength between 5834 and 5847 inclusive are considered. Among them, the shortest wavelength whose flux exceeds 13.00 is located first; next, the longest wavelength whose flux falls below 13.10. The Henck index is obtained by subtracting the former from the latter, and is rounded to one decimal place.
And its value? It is 9.4 angstrom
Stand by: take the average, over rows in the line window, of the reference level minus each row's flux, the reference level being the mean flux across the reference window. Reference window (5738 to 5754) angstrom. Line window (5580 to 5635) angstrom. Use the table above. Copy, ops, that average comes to 0.26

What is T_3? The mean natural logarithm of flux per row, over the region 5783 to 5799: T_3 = 2.52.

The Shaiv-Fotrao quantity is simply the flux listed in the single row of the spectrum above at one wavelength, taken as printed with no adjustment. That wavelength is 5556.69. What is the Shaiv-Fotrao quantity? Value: 12.8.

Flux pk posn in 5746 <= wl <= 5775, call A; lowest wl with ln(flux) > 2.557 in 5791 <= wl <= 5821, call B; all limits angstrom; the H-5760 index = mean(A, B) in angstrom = 5773.2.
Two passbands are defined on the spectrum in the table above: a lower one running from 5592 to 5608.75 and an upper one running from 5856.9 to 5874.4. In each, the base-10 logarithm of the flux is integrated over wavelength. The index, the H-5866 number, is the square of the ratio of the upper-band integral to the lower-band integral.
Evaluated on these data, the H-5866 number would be 1.06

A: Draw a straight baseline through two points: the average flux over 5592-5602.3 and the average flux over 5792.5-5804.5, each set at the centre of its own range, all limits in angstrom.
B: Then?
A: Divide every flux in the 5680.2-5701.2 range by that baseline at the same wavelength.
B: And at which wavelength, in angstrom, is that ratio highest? 5692.67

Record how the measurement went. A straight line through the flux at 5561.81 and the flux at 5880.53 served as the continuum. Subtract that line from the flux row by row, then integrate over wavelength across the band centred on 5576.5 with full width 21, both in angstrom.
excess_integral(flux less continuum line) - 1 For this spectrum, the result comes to 21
